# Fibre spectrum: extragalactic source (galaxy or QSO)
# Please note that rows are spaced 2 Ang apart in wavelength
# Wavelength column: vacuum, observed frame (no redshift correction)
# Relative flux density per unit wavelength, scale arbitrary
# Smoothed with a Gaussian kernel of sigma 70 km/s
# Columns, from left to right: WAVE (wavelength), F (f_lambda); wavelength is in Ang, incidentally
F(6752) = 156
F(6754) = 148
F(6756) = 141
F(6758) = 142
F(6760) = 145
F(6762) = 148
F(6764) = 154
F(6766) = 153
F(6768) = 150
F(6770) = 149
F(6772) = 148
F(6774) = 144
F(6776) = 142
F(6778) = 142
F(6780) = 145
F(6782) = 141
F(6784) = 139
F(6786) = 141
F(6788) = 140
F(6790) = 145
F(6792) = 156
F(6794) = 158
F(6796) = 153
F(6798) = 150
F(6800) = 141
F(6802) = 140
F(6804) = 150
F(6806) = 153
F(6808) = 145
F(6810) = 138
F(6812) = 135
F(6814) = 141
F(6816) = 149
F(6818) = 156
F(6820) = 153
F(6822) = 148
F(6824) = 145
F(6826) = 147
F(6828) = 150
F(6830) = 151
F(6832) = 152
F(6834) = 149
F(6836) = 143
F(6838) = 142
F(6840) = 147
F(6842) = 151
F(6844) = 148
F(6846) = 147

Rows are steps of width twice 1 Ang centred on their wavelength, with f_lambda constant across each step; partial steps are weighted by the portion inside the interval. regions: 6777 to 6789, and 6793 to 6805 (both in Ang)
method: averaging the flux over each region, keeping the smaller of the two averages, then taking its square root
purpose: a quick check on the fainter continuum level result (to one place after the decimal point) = 11.9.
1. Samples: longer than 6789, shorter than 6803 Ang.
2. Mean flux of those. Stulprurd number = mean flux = 149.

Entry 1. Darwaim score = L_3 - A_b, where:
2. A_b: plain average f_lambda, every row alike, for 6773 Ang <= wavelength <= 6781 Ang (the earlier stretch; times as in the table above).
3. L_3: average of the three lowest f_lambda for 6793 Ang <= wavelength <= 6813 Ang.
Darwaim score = -6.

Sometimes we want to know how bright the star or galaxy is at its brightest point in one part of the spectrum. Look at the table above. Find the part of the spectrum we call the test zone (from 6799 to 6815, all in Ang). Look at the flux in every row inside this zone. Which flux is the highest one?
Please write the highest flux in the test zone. 153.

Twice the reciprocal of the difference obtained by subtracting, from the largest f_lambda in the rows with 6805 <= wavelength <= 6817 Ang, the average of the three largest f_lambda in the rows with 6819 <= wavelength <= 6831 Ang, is 1.2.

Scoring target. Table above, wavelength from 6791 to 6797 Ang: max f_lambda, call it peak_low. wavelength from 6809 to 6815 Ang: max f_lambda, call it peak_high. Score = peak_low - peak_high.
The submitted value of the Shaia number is 17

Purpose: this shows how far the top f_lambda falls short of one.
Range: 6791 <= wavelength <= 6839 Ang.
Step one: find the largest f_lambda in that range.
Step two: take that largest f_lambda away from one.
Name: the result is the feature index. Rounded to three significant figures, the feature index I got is -157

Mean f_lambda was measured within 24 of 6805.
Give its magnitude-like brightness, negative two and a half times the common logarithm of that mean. -5.41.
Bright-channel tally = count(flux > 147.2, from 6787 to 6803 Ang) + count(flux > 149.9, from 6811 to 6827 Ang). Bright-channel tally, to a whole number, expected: 6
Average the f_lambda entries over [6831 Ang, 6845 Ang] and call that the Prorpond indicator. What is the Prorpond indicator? 147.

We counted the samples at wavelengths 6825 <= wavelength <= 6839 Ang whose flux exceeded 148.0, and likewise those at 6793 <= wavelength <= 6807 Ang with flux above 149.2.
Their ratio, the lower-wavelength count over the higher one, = 1.25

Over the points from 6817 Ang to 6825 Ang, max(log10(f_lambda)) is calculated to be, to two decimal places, 2.19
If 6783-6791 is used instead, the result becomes 2.16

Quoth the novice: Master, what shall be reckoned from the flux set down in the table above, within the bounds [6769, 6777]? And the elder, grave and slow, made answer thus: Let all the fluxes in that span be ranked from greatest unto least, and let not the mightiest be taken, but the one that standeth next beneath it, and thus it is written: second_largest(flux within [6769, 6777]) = 148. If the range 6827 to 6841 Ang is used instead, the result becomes 151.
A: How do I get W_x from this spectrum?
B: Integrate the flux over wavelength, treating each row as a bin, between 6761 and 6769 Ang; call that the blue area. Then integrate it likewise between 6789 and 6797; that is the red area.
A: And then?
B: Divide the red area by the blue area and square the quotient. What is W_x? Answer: 1.02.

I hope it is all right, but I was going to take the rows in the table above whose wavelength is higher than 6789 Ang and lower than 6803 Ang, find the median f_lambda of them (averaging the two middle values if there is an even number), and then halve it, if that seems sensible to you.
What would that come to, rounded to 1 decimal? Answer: 75.0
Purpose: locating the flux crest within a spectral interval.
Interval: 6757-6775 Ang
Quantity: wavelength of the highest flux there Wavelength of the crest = 6764 Ang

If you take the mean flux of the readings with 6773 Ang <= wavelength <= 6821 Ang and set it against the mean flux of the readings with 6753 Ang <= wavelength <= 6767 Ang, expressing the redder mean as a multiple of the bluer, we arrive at 0.989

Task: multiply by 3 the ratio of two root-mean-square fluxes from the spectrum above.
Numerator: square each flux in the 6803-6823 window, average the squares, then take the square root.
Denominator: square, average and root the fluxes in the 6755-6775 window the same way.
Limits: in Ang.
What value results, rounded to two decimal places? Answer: 2.99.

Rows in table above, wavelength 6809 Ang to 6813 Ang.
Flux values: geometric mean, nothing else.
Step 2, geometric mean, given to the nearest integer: 136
